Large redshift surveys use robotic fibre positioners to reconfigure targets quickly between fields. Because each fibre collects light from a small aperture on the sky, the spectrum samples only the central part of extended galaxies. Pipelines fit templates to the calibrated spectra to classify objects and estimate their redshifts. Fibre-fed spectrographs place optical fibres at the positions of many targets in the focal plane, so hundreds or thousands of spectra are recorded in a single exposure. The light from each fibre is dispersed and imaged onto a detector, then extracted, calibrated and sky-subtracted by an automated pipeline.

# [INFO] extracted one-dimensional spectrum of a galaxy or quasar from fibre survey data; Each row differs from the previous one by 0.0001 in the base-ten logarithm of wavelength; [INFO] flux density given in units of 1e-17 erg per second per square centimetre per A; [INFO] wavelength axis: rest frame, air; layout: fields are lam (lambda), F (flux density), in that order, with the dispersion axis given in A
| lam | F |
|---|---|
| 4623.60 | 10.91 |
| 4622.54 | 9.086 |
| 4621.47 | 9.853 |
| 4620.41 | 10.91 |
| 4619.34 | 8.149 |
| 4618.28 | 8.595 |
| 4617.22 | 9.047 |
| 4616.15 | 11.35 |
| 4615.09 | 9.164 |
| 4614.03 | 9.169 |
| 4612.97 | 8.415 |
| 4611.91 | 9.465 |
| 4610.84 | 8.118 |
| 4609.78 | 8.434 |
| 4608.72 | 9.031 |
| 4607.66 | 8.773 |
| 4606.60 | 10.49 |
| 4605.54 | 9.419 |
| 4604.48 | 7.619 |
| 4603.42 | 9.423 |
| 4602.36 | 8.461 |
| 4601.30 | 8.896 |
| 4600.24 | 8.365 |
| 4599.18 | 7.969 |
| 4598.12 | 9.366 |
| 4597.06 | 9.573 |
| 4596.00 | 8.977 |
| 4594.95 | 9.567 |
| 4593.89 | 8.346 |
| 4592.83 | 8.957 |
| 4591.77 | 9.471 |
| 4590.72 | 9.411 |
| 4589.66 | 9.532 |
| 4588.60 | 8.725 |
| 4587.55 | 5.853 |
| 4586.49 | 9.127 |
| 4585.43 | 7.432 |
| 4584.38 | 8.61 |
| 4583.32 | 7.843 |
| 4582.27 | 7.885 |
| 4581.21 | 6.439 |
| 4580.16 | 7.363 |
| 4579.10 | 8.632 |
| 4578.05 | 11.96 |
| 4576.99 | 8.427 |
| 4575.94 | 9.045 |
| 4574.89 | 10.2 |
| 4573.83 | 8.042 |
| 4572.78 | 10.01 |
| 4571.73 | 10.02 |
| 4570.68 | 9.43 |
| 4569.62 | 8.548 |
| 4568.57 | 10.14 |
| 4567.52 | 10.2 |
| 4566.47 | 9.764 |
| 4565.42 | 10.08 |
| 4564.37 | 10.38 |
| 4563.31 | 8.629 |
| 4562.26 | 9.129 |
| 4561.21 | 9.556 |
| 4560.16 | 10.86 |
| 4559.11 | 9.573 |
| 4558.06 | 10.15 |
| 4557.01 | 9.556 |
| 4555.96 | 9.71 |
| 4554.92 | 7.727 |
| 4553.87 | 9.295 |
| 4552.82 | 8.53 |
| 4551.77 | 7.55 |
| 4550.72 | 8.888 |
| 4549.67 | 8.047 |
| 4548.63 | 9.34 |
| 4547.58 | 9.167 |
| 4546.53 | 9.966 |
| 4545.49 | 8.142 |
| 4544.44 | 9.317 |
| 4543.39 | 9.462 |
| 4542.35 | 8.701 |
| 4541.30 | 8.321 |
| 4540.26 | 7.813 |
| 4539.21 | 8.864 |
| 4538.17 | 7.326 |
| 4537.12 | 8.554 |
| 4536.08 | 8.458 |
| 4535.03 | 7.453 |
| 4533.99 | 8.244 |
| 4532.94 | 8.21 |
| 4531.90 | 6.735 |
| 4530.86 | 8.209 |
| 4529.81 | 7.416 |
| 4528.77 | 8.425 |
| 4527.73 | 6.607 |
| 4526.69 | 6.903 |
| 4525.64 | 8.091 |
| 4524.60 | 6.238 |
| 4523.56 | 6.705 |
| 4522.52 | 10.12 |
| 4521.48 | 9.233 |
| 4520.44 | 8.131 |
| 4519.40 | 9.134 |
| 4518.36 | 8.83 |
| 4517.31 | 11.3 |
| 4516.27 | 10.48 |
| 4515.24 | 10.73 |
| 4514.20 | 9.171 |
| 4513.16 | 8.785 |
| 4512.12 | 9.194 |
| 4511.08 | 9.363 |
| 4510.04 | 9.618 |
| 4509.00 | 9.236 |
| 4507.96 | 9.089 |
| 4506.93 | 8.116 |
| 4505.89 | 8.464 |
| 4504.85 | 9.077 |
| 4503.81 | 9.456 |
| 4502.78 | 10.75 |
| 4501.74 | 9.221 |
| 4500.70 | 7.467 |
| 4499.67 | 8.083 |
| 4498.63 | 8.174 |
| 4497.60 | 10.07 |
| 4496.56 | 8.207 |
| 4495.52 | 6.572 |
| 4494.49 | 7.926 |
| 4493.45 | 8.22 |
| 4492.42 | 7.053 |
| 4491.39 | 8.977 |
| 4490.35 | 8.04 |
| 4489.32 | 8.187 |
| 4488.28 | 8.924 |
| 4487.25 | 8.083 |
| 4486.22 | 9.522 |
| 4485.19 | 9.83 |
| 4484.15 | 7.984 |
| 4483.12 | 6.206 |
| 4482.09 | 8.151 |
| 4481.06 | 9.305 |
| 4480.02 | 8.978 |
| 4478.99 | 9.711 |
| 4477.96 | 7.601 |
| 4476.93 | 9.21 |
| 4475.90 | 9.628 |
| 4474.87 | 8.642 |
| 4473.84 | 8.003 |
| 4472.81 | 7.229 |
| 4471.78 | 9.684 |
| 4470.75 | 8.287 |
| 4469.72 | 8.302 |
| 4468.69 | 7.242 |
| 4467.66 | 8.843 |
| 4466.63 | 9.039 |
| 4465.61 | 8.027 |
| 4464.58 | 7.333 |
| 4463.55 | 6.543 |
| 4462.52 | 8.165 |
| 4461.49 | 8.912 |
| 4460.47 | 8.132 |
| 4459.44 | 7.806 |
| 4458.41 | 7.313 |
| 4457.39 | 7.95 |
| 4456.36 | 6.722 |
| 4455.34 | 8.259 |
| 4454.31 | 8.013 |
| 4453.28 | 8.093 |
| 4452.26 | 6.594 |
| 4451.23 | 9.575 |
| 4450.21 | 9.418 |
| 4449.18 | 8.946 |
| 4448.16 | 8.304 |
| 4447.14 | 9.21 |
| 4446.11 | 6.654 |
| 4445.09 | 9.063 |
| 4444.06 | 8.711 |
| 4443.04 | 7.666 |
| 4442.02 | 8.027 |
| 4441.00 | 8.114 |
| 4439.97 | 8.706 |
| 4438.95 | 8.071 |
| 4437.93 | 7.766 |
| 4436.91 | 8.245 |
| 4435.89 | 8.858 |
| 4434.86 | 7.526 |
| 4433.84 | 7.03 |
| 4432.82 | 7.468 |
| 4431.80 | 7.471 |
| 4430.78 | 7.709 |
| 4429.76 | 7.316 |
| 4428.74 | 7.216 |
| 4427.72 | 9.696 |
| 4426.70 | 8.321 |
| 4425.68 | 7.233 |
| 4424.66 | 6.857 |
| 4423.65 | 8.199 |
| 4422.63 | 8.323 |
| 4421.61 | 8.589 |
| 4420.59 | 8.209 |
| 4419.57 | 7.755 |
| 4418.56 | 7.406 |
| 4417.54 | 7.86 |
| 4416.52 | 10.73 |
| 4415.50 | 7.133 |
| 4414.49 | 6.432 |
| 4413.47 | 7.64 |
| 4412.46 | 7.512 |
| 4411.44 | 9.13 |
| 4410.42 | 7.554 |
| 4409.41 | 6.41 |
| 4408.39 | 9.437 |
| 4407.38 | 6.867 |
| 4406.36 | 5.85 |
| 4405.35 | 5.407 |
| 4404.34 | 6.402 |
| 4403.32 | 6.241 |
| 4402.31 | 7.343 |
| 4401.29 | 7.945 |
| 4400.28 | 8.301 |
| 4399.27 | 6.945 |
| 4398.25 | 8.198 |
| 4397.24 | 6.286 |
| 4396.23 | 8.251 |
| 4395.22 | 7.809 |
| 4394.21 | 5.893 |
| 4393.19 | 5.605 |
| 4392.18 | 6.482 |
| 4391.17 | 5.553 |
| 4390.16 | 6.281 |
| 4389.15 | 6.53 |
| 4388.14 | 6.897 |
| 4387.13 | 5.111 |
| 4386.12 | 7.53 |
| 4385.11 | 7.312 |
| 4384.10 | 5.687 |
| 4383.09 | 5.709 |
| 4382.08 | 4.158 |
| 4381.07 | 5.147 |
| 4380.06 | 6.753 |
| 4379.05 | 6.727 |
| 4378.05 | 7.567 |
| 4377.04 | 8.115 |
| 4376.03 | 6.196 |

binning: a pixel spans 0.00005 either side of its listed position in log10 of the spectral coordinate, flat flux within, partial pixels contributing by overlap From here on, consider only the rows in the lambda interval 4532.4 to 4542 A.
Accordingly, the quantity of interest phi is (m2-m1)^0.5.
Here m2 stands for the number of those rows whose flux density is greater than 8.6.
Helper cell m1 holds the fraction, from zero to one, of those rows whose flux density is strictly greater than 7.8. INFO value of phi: 0.5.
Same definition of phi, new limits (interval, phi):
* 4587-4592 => 1.8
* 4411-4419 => 1.3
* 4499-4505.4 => 1.8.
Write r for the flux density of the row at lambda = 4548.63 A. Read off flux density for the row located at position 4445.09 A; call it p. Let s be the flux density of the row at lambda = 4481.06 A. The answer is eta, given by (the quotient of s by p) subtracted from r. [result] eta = 8.3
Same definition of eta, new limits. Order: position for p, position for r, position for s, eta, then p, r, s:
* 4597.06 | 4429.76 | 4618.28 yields 6.4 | 9.573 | 7.316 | 8.595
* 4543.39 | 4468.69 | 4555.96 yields 6.2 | 9.462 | 7.242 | 9.71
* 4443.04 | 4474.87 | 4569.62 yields 7.5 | 7.666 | 8.642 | 8.548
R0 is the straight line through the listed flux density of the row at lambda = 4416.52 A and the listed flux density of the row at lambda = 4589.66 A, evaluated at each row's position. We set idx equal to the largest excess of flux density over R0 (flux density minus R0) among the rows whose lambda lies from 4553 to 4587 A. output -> 2.3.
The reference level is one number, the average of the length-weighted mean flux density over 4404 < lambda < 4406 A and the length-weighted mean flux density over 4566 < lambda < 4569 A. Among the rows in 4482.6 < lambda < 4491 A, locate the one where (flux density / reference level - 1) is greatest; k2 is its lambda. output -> 4485.19 A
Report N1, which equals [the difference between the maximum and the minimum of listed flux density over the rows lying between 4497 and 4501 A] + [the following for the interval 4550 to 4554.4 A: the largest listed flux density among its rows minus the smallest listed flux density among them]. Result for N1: 4.3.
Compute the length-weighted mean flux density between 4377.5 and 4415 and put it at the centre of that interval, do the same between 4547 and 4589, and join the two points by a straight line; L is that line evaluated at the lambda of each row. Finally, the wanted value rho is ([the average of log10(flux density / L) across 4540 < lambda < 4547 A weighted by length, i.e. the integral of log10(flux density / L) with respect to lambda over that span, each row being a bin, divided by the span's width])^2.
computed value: 0.0000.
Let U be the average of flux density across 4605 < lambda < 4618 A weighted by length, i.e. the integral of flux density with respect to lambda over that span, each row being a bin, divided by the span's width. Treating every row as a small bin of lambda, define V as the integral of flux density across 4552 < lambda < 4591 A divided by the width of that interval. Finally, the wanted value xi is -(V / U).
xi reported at -0.98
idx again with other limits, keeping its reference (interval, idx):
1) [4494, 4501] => -0.1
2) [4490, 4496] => -1.2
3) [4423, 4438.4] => -1.0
